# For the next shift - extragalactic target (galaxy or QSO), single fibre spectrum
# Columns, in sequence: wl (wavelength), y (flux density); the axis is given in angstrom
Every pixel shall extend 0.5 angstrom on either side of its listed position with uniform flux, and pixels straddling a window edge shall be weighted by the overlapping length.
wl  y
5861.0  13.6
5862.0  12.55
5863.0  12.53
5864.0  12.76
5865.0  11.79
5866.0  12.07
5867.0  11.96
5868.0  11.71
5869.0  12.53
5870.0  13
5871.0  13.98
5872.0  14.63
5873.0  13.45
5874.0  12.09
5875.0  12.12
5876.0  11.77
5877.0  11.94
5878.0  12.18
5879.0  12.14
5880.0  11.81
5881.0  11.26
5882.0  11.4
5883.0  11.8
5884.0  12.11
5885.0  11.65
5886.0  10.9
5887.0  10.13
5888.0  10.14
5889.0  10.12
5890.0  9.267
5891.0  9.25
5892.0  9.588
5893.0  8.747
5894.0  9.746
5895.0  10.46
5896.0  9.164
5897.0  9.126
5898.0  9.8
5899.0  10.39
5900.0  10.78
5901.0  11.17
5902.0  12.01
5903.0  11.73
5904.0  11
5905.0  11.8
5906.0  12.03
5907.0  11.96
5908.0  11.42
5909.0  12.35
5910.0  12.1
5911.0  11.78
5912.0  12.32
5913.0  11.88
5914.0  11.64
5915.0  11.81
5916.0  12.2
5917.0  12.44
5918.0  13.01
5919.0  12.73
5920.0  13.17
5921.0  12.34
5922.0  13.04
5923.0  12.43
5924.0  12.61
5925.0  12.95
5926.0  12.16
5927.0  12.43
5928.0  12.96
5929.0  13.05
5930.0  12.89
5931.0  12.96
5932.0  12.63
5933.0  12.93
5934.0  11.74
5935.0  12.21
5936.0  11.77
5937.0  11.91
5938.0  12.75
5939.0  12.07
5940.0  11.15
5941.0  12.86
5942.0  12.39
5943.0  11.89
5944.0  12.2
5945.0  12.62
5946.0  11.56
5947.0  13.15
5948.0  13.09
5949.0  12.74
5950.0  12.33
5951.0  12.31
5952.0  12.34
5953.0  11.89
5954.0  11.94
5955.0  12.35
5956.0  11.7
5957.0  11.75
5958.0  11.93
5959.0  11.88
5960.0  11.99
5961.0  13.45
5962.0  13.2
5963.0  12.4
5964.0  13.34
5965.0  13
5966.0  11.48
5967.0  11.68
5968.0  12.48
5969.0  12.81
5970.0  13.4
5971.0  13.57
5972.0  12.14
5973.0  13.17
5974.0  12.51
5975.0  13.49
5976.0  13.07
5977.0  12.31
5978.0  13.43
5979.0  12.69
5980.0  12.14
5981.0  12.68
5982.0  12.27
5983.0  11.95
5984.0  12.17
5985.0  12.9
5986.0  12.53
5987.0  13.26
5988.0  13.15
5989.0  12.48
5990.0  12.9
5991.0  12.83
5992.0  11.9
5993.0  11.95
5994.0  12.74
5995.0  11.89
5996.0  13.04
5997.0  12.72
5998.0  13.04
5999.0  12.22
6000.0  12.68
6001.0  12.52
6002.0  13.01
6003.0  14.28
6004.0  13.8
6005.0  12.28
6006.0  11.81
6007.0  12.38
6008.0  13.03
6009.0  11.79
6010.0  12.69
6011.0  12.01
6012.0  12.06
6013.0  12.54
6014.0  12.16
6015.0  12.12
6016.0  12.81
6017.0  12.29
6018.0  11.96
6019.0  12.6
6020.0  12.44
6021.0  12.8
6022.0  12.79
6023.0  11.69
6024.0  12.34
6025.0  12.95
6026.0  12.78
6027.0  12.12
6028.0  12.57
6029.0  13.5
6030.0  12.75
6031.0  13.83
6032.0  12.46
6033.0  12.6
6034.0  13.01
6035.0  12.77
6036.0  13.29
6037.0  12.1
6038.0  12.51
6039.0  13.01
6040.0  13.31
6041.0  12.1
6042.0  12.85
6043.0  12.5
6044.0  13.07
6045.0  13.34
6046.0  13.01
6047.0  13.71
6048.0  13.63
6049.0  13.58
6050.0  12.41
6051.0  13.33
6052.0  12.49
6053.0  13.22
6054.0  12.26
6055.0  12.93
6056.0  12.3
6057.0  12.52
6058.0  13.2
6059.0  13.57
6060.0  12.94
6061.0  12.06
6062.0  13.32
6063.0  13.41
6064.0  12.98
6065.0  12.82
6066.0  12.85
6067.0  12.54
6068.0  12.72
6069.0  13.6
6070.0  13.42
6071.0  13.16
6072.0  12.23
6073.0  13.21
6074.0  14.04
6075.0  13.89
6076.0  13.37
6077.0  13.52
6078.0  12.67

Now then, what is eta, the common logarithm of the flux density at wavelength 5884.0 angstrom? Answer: 1.083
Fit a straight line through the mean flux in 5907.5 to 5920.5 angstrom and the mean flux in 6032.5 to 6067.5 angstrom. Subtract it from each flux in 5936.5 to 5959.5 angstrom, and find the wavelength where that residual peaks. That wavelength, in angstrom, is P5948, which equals 5947.0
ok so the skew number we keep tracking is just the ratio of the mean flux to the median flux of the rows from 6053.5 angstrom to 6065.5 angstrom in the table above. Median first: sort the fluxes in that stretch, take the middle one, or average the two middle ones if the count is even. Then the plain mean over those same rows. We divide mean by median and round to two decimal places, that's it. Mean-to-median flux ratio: 0.99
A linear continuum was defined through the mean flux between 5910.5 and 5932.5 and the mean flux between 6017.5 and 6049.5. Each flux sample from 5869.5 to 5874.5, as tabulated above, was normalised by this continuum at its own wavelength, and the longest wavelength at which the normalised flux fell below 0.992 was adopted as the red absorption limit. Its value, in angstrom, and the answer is 5874.0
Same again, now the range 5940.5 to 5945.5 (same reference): 5944.0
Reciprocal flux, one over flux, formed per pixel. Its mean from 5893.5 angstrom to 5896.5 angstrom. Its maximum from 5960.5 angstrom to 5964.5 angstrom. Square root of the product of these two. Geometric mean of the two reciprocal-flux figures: 0.091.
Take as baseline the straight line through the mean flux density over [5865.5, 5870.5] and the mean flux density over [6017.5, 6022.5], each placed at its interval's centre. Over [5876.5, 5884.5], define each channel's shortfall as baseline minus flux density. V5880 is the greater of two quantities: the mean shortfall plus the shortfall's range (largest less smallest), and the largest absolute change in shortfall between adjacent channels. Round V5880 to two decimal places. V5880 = 1.37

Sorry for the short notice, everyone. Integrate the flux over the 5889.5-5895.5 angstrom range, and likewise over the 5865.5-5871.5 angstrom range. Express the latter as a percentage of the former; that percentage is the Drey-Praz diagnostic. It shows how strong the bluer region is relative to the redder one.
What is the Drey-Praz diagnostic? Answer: 132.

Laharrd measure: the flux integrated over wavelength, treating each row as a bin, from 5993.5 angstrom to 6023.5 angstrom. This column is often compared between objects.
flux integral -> 376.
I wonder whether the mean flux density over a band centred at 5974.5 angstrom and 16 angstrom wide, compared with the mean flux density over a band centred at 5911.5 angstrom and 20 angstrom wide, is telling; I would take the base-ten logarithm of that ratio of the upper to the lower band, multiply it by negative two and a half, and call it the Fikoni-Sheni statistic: -0.06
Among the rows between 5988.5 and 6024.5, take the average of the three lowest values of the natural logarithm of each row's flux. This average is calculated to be 2.46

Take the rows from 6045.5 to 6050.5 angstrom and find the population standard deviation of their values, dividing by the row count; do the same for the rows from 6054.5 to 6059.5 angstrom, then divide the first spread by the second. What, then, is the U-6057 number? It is 1.1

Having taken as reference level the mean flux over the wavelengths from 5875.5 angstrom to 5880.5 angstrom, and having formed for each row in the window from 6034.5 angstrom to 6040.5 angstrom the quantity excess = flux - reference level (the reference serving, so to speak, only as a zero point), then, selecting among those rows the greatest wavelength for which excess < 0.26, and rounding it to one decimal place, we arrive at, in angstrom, 6037.0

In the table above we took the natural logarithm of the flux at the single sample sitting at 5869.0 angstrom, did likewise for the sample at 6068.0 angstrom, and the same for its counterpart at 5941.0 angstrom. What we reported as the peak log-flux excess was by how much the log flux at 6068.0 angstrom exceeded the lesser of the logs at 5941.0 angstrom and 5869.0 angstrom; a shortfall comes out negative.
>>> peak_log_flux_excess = 0.02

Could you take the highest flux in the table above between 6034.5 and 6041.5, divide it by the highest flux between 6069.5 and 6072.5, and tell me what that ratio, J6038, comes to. 0.99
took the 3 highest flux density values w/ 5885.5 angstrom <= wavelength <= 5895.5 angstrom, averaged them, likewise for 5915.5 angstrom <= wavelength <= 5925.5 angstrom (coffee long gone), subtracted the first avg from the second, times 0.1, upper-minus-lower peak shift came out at 0.26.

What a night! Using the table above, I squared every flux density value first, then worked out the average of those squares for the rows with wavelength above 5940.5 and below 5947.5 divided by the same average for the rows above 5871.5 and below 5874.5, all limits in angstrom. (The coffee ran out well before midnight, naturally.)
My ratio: 0.85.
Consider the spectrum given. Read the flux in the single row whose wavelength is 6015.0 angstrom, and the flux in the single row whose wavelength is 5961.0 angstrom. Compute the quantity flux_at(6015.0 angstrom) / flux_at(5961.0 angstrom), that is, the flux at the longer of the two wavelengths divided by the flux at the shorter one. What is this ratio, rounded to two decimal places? 0.90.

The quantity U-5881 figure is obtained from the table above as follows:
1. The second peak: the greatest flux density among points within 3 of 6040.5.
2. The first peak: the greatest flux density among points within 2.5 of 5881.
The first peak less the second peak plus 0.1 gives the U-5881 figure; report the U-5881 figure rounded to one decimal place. -1.1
